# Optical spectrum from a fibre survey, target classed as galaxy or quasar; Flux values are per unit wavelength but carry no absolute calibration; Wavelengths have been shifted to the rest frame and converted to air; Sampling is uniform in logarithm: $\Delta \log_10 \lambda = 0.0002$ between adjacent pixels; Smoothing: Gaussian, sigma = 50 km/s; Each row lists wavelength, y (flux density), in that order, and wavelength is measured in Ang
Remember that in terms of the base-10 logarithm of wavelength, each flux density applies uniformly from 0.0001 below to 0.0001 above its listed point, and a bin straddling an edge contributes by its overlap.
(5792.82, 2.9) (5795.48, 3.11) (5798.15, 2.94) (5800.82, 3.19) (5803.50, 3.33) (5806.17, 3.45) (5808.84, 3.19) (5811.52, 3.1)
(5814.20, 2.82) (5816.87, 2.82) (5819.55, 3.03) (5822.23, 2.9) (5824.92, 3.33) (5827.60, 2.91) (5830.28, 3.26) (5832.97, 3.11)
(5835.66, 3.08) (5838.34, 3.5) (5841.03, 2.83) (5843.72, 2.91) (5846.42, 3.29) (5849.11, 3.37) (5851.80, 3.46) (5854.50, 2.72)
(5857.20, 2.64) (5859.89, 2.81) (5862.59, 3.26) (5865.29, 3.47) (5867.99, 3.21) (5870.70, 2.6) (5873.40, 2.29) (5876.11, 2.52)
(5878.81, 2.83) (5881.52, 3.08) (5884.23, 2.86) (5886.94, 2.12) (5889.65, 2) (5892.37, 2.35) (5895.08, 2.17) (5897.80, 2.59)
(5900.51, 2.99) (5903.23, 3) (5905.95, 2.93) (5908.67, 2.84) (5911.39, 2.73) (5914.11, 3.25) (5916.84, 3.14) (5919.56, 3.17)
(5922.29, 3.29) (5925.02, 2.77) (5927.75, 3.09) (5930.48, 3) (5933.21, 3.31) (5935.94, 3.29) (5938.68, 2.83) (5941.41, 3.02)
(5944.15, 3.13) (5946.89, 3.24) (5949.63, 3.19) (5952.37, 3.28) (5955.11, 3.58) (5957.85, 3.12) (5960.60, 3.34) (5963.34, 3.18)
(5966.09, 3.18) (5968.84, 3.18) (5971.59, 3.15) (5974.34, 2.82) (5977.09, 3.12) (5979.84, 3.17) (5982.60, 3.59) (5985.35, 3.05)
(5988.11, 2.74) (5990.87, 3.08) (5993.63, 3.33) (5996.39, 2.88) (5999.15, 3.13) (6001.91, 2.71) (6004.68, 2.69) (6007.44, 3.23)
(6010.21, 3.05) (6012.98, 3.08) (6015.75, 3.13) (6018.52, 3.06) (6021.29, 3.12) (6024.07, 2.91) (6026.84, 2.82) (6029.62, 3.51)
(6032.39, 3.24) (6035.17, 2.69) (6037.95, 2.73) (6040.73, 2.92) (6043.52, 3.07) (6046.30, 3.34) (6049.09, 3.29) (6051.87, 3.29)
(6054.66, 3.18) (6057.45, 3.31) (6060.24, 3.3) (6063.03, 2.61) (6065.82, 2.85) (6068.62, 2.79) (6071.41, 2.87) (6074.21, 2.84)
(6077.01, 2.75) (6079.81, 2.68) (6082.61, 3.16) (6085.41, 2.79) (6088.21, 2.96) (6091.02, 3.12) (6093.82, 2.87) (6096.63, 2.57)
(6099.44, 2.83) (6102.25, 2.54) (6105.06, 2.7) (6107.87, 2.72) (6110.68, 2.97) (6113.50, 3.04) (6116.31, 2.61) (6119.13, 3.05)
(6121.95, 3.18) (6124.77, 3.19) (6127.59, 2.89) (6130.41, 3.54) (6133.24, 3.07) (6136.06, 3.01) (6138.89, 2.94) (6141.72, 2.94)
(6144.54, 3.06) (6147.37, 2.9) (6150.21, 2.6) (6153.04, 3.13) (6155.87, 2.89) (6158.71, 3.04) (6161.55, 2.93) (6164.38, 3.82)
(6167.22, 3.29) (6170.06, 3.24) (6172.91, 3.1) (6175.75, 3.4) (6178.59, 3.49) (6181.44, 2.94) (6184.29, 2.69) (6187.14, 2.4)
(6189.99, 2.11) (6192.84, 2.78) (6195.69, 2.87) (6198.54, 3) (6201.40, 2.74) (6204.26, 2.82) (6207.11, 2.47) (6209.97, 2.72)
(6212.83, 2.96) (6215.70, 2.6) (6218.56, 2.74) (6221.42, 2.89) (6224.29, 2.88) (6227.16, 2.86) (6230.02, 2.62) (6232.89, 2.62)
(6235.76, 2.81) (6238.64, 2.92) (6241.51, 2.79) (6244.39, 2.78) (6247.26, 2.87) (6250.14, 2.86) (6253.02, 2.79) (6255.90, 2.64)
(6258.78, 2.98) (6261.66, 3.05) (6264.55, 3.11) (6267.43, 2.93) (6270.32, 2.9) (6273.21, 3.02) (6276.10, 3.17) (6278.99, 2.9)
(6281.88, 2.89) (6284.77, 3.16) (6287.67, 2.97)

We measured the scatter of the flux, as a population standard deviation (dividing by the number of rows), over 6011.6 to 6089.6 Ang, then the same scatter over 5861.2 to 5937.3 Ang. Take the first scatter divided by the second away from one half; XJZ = -0.10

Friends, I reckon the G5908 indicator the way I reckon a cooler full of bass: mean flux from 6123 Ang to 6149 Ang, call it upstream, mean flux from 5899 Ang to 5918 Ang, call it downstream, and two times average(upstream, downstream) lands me 6.04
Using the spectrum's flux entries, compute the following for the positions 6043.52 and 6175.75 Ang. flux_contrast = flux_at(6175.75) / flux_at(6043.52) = 1.11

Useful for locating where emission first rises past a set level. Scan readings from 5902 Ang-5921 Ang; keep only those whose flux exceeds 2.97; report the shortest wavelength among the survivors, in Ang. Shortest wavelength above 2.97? 5903.23 Ang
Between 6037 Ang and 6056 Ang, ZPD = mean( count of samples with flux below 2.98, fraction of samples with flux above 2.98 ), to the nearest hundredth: 1.36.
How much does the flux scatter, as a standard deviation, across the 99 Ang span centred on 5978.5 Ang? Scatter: 0.21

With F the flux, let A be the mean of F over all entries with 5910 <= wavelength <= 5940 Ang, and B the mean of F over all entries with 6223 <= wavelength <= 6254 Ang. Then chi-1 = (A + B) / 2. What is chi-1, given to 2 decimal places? 2.94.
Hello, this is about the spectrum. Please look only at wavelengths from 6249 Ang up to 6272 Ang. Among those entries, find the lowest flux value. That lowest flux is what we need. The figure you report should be 2.64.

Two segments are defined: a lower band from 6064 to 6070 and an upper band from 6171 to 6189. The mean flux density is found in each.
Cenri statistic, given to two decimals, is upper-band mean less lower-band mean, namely 0.18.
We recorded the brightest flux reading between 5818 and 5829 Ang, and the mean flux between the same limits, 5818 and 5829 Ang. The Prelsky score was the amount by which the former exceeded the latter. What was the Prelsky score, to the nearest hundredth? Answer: 0.29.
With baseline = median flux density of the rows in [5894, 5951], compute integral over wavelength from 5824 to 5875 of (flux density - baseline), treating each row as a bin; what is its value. 2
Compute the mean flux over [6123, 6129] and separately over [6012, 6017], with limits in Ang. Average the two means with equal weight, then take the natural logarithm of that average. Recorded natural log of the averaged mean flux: 1.12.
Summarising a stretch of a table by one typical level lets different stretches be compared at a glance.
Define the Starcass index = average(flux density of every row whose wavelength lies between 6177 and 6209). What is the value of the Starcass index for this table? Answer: 2.76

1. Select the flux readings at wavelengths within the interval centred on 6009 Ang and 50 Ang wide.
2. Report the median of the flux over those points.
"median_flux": 3.07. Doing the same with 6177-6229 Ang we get 2.80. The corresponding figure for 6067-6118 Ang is 2.81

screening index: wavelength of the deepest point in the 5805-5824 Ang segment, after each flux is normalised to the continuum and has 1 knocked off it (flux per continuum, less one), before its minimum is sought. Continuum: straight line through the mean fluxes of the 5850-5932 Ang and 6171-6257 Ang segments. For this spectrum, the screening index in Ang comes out 5814.20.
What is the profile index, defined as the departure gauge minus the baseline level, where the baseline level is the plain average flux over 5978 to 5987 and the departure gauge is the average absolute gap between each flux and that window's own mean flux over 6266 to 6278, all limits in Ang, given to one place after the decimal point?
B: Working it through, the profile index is -3.2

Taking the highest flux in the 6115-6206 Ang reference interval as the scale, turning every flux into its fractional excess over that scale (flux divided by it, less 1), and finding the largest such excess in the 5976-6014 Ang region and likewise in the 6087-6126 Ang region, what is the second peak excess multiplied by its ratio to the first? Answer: -0.45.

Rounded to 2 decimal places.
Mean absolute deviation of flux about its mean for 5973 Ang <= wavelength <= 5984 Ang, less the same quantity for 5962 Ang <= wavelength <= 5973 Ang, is 0.20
